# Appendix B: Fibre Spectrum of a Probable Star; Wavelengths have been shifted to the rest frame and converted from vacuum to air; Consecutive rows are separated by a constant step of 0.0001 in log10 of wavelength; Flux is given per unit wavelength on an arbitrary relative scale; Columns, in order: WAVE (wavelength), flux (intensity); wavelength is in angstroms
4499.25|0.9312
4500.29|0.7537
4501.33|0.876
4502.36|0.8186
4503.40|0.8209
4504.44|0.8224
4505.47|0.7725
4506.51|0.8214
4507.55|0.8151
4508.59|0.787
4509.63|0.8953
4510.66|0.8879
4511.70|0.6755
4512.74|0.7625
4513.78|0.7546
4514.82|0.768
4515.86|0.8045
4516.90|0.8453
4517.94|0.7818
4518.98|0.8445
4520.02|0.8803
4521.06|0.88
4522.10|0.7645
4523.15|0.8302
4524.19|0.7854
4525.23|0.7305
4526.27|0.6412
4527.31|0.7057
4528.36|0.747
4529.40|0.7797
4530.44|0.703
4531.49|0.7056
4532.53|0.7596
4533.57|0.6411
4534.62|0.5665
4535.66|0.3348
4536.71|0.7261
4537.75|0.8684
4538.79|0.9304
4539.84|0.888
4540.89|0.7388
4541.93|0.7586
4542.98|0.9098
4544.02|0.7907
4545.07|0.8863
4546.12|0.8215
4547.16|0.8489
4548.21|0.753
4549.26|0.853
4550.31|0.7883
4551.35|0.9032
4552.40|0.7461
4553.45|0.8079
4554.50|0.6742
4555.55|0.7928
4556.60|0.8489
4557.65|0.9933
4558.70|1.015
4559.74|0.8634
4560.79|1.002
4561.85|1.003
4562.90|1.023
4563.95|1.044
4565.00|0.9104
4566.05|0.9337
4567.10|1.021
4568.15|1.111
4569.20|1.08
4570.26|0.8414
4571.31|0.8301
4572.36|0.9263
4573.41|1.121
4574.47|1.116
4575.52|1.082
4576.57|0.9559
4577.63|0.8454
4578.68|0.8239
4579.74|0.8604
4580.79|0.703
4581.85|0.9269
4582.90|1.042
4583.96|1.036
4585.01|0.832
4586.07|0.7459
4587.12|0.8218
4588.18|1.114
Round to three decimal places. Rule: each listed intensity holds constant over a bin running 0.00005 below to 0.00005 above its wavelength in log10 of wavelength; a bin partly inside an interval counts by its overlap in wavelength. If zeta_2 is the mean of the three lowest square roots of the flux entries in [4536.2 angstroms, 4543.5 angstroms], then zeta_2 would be 0.861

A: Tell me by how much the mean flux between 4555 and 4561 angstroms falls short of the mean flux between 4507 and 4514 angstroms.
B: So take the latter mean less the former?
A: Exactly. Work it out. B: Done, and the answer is -0.12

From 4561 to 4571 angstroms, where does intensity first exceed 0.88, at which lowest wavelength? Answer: 4561.85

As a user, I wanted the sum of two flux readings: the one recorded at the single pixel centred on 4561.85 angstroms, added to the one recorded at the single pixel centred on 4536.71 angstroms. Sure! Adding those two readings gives 1.73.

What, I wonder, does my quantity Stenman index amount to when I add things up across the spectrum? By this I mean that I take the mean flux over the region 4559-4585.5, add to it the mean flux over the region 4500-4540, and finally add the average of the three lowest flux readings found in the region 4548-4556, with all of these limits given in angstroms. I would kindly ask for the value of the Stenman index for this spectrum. 2.46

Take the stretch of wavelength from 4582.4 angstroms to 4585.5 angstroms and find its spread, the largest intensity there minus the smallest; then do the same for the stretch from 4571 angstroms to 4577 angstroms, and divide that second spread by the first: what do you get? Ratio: 1.4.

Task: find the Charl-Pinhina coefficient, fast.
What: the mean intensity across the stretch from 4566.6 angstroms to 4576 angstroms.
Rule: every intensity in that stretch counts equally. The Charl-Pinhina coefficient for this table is 1.01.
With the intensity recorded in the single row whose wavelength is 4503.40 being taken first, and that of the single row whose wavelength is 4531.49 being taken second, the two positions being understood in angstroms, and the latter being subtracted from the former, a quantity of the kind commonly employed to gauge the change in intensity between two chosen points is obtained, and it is 0.12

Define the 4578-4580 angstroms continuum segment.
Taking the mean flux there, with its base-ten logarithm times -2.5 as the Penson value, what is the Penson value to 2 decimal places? 0.19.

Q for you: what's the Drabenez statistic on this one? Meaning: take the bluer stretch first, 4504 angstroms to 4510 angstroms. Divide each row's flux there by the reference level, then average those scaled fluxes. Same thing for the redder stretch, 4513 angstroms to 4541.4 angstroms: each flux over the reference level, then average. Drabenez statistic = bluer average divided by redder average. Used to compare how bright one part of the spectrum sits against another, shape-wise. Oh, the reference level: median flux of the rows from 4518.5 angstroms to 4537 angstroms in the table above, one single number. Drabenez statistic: 1.08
